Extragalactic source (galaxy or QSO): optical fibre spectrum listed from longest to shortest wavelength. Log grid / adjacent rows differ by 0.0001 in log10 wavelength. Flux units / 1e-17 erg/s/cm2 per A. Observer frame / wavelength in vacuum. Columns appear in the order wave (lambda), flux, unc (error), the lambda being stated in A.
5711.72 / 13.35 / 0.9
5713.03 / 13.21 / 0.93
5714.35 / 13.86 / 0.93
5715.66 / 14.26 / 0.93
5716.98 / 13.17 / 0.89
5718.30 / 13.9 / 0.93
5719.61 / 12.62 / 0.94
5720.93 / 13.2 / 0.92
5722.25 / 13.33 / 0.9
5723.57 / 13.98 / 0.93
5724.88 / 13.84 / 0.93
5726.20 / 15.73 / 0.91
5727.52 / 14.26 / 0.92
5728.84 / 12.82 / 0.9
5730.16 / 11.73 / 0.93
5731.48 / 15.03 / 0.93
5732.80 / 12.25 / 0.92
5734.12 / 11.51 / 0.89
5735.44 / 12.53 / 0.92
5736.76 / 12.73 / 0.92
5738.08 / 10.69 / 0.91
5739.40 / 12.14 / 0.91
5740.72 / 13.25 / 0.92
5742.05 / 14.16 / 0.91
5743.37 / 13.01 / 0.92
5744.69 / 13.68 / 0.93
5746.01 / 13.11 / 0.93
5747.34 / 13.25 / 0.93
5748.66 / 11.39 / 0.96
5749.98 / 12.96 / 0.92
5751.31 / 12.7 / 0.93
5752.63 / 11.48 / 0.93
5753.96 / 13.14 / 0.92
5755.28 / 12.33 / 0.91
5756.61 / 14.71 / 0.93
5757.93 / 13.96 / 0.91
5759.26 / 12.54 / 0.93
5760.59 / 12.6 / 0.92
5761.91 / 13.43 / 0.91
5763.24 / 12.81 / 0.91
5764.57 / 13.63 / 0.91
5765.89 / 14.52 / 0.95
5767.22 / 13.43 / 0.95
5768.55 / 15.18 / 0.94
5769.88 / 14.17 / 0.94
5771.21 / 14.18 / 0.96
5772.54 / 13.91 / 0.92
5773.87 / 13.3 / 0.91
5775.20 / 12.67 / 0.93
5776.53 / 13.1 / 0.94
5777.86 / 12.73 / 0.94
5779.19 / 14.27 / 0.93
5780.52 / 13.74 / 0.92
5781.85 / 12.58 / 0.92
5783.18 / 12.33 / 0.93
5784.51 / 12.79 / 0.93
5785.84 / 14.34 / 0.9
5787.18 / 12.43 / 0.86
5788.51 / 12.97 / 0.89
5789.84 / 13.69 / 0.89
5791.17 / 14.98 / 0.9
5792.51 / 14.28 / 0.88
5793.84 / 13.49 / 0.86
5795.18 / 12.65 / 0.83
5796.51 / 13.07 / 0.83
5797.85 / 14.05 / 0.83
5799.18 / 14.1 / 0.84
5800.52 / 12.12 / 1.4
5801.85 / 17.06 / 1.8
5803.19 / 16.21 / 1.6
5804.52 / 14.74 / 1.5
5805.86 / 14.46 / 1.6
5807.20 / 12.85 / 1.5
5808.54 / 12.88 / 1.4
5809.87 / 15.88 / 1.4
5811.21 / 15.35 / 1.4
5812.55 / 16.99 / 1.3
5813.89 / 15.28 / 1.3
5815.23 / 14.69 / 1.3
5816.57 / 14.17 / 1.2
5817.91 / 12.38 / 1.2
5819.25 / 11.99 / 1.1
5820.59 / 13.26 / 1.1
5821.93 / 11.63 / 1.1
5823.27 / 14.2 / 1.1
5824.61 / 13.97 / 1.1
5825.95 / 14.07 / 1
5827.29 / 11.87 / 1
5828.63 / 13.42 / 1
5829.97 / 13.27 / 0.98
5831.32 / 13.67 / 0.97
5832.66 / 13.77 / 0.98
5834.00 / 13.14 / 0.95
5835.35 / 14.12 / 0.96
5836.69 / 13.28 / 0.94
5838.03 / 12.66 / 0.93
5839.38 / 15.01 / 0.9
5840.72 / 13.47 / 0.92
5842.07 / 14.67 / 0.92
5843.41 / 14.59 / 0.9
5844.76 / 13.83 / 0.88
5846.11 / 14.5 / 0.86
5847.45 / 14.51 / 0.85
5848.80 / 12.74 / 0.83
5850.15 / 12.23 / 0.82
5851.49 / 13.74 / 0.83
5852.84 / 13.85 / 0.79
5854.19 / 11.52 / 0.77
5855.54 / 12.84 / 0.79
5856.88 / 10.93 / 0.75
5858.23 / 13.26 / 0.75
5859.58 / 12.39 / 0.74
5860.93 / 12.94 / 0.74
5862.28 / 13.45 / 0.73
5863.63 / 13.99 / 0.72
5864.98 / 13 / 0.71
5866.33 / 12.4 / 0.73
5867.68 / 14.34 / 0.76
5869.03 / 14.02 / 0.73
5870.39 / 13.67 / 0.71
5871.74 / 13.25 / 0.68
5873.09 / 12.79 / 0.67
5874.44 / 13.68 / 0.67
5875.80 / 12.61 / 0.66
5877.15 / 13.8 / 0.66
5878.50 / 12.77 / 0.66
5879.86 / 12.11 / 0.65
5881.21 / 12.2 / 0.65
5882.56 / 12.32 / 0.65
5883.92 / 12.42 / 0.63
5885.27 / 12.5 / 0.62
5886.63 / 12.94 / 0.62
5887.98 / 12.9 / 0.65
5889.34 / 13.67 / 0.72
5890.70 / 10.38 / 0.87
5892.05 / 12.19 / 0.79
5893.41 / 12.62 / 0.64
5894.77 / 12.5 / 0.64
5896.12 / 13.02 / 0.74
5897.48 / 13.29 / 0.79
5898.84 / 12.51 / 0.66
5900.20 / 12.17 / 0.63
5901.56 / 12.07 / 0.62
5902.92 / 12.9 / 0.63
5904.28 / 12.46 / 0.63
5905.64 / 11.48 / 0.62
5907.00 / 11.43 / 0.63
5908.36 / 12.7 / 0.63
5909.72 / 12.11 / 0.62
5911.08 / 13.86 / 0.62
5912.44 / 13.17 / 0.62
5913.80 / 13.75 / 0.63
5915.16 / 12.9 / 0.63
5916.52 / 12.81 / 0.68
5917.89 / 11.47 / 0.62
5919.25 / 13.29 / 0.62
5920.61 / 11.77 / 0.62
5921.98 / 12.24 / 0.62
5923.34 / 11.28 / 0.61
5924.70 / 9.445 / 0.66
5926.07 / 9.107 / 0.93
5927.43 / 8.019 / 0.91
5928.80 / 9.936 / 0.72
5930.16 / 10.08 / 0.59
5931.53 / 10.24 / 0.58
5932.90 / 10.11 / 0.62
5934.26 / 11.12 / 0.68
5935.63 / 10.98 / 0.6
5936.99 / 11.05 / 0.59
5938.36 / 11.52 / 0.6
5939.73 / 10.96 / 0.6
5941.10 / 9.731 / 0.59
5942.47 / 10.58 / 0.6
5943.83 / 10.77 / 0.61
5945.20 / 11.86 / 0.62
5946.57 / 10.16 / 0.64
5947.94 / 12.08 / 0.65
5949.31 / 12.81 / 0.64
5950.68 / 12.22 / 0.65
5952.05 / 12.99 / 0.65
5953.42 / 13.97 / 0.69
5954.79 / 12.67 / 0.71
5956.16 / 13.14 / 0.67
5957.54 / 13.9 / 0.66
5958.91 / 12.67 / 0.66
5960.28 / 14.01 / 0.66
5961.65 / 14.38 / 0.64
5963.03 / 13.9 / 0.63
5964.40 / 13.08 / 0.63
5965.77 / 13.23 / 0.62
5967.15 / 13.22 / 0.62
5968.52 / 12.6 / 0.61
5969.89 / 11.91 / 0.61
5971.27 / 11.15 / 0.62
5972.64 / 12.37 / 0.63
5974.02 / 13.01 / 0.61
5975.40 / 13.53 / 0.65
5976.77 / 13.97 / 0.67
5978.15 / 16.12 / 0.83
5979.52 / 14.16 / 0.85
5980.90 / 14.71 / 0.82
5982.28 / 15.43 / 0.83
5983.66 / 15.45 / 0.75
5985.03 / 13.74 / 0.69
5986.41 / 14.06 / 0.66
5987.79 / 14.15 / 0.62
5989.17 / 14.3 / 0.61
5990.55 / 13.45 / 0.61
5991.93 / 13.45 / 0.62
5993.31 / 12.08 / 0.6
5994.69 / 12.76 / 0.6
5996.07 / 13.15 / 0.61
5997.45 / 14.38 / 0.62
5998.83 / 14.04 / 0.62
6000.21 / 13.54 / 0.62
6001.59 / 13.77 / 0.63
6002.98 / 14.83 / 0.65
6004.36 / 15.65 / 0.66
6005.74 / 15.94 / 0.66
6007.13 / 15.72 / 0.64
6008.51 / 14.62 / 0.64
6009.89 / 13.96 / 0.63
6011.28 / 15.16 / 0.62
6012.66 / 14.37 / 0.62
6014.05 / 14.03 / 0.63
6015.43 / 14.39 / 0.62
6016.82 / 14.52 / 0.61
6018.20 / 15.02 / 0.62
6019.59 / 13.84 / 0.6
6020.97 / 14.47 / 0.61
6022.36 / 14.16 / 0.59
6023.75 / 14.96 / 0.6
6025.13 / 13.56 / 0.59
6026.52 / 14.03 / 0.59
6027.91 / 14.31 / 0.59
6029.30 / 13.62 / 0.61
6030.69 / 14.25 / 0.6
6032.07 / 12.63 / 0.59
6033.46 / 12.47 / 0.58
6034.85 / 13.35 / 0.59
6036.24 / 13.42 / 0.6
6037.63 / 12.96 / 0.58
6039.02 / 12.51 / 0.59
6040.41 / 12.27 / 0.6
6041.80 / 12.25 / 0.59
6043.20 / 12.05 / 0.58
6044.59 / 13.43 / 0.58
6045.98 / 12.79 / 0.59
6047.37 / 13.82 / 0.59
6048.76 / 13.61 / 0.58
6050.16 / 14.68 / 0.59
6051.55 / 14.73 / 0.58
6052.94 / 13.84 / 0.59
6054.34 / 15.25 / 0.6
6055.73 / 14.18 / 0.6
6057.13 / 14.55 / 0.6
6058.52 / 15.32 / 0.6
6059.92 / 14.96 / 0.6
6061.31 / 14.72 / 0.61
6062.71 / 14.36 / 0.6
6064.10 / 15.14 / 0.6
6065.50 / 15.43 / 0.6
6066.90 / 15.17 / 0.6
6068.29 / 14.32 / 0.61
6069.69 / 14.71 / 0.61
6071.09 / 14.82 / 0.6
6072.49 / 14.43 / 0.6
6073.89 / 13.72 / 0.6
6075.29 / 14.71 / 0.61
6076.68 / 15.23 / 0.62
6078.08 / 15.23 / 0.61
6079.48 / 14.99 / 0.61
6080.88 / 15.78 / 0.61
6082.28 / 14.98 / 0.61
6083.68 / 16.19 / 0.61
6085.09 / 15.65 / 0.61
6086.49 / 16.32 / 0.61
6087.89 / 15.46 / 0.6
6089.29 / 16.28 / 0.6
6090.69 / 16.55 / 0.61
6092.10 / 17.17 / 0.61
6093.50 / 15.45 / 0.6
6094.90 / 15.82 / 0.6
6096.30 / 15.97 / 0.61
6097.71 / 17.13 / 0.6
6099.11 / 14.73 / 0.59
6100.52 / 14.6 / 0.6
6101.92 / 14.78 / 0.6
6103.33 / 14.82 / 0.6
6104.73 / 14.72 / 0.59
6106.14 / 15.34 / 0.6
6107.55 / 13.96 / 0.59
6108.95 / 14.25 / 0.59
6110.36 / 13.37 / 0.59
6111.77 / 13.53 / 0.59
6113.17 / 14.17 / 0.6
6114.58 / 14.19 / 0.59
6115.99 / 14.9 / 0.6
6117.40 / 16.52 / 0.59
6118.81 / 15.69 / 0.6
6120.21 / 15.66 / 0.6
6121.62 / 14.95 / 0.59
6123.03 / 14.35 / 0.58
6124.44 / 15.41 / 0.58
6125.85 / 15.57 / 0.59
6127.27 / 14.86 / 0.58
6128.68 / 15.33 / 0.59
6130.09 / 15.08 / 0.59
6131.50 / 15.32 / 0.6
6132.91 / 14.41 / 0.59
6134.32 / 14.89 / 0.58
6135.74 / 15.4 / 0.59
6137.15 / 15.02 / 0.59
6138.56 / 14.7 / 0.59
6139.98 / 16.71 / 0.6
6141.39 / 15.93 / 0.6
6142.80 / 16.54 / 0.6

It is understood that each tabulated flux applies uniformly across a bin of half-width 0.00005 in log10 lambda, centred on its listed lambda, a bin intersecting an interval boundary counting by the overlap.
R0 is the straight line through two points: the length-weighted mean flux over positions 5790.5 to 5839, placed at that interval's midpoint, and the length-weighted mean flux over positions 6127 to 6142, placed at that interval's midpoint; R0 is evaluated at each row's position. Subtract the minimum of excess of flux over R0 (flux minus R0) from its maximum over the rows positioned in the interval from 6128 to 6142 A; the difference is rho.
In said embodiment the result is 2.27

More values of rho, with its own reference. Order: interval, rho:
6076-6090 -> 1.32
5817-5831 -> 2.56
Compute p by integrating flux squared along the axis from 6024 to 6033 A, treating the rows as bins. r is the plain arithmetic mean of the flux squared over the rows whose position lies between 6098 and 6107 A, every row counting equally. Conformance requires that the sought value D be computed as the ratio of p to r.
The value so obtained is 7.8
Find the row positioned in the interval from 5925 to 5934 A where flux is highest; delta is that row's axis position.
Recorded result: 5931.53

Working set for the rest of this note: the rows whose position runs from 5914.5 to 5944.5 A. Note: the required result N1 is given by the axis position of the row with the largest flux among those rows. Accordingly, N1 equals 5919.25 A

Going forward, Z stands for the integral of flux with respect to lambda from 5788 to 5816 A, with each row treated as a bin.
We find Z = 403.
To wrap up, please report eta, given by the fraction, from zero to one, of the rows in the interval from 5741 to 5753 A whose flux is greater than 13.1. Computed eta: 0.44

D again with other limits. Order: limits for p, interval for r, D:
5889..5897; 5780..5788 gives 7.2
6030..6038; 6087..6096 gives 5.4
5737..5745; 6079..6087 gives 5.4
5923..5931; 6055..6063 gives 3.4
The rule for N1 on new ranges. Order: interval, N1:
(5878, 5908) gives 5889.34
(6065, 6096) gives 6092.10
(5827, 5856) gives 5839.38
